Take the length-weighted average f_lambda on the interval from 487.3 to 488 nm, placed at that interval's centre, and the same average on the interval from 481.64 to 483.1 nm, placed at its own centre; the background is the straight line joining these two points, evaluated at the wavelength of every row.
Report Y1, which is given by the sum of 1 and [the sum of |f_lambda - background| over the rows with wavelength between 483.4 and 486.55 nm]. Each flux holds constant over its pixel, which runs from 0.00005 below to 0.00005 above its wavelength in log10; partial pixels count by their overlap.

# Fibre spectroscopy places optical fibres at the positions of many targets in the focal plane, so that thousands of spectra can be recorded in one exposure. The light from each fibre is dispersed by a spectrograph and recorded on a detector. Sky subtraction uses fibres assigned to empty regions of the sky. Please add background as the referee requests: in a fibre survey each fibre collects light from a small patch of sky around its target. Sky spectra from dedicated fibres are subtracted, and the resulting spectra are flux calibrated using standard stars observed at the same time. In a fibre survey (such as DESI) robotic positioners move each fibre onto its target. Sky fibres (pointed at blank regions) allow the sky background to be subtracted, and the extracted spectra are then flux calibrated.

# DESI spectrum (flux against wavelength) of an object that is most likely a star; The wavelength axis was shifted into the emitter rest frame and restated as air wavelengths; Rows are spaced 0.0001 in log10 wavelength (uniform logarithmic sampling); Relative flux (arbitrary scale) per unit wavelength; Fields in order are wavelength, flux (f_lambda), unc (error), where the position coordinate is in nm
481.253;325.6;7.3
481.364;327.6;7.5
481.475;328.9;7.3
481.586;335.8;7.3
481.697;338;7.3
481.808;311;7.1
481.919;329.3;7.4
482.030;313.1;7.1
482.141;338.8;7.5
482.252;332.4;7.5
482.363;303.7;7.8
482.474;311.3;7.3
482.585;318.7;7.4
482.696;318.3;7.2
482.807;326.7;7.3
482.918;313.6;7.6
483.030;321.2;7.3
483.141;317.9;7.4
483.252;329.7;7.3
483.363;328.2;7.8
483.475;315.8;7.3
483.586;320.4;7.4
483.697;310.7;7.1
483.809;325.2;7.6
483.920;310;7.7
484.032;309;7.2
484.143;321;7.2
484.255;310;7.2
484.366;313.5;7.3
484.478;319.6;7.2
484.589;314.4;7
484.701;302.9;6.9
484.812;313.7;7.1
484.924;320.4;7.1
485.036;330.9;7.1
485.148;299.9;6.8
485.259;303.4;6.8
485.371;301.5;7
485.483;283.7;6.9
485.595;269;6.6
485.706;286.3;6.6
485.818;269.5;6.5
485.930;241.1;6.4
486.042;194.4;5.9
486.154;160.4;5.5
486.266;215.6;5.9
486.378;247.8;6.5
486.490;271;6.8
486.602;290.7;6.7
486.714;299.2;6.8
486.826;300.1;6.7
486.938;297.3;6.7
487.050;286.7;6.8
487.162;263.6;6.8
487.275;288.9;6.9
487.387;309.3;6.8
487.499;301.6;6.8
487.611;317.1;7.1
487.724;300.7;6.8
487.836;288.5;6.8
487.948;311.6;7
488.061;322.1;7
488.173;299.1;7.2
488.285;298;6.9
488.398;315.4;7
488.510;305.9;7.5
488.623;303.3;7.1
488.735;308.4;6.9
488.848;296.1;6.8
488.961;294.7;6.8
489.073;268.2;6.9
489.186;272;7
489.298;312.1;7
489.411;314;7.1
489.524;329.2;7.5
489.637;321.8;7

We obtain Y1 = 777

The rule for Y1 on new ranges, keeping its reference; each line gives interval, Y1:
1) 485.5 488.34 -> 825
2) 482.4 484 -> 77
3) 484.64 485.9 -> 203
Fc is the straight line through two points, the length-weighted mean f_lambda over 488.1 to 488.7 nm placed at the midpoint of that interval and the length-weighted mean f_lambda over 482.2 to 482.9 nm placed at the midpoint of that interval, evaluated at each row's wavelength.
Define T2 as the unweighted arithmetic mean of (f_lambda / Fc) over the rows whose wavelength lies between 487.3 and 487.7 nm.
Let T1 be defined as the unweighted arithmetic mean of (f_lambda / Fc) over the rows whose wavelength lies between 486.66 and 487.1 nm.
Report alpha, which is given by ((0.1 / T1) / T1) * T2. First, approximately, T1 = 0.96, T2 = 1.006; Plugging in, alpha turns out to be 0.110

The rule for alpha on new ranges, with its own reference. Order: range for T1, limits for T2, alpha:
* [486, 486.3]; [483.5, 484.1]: 0.266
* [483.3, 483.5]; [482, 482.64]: 0.097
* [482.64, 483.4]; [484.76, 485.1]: 0.100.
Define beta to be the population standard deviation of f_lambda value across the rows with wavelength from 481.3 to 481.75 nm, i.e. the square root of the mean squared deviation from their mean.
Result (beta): 4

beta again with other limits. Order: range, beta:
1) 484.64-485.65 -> 17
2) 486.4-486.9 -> 12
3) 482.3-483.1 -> 7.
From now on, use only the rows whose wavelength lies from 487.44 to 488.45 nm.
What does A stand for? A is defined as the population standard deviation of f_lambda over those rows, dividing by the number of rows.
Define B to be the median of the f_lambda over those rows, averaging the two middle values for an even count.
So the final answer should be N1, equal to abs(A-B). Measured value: 291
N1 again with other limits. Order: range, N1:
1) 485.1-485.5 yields 293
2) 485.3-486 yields 258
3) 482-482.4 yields 309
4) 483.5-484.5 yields 308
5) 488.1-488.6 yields 296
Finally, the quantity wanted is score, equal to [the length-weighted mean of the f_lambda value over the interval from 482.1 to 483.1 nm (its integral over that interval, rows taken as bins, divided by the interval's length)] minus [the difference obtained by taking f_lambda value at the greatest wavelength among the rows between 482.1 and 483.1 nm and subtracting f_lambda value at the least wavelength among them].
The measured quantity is 338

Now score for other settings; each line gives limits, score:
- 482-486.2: 456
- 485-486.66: 304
